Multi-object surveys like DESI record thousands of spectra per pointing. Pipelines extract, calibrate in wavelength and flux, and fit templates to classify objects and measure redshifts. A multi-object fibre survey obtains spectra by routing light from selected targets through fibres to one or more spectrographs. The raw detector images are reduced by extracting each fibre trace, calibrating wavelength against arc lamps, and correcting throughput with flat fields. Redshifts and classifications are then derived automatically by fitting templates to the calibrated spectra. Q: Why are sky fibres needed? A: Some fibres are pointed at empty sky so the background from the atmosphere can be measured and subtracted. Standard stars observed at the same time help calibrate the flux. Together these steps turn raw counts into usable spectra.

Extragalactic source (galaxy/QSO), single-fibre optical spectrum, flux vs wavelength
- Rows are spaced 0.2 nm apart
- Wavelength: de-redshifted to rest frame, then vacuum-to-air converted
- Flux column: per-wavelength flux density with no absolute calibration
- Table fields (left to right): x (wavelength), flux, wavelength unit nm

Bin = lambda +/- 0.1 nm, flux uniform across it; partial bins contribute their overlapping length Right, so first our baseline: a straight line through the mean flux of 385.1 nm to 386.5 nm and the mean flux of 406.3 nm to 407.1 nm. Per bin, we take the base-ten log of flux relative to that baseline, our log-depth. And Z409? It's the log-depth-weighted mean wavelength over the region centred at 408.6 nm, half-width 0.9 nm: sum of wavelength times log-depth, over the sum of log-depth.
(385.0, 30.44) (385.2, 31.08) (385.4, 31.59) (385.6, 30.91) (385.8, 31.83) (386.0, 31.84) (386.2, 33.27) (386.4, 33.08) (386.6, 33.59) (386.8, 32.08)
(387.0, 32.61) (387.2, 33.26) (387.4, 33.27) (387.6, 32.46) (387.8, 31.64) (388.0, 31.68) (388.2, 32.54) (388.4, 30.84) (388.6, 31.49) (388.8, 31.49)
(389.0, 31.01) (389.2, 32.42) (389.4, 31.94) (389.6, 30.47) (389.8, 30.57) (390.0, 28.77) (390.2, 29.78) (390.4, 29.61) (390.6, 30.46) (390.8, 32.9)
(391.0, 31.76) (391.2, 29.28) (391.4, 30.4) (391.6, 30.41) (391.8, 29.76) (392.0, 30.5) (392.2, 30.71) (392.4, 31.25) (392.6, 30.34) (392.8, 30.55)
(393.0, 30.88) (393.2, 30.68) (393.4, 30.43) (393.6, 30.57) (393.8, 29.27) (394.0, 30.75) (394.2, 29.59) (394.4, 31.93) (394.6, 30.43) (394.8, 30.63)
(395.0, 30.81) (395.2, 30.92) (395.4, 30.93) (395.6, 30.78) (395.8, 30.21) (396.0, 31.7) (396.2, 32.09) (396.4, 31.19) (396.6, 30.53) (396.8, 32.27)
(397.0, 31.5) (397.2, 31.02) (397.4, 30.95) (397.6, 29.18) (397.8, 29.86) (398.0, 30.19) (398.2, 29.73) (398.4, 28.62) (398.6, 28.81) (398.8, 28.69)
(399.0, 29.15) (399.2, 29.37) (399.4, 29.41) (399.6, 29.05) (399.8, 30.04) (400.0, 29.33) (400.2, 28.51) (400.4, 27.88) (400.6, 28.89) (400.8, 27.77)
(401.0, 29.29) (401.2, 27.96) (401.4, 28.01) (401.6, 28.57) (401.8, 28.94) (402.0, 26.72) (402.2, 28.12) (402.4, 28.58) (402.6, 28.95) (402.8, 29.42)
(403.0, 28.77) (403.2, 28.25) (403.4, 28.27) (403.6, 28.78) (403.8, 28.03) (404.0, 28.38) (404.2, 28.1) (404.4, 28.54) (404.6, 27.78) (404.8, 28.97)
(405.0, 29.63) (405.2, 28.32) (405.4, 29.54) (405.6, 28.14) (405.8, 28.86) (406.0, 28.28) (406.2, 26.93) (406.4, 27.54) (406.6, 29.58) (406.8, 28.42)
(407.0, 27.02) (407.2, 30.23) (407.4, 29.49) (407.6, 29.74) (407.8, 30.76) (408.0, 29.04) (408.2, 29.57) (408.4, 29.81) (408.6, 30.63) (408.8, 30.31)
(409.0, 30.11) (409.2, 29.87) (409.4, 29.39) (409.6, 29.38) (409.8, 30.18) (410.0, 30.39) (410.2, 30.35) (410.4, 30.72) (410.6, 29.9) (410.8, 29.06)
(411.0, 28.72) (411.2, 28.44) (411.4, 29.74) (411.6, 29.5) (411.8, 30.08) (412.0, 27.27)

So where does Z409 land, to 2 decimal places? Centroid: 408.61 nm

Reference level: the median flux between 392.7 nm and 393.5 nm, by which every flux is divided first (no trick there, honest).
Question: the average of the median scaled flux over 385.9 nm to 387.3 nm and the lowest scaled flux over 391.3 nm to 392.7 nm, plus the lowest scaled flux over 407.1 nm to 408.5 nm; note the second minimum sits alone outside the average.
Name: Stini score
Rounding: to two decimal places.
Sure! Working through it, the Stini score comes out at 1.97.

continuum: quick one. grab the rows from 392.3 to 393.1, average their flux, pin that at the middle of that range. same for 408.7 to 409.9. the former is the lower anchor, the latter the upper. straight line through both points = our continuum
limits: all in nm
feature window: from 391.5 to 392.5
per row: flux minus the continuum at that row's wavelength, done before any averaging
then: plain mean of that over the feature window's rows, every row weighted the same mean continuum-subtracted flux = -0.27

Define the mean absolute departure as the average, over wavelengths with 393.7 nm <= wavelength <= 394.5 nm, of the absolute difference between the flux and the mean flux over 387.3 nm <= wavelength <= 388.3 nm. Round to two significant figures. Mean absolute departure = 1.9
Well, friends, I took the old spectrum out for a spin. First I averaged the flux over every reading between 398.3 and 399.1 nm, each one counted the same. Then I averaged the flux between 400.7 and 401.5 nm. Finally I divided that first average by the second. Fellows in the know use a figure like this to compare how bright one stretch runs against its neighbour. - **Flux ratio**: 1.02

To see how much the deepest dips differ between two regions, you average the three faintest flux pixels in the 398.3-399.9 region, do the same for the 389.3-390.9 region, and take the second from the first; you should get -0.7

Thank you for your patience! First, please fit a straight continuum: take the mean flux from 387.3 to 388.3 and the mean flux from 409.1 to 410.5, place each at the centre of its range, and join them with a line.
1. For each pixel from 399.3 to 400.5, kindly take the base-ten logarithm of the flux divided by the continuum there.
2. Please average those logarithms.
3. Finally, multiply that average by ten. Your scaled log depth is -0.29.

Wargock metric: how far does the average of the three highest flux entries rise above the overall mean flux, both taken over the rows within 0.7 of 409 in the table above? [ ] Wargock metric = 0.42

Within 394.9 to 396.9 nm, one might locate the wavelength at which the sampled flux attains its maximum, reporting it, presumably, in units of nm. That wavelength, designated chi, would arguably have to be 396.8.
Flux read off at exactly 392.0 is 30.5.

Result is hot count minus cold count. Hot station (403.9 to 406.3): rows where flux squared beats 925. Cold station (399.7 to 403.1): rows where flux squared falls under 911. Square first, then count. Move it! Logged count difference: -17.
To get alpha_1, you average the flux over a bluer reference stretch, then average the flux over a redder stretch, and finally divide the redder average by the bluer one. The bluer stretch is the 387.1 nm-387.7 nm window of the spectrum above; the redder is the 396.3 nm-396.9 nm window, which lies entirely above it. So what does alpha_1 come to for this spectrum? 0.949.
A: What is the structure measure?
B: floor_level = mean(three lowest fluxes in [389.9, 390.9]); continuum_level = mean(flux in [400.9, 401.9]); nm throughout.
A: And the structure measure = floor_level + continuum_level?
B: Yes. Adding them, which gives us 57.9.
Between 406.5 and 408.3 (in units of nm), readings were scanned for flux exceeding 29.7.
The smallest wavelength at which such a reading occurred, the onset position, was 407.2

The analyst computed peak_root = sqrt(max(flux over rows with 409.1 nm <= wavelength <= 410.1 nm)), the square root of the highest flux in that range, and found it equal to 5.51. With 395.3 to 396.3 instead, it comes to 5.66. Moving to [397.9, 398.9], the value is 5.49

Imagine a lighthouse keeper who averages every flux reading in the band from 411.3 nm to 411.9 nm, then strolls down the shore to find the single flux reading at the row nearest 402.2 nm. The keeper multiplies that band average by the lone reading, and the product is 837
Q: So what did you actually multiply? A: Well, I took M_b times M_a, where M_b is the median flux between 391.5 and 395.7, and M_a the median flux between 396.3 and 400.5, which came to 901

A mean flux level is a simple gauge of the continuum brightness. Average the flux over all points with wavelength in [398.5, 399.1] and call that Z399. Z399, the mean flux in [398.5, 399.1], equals 28.9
